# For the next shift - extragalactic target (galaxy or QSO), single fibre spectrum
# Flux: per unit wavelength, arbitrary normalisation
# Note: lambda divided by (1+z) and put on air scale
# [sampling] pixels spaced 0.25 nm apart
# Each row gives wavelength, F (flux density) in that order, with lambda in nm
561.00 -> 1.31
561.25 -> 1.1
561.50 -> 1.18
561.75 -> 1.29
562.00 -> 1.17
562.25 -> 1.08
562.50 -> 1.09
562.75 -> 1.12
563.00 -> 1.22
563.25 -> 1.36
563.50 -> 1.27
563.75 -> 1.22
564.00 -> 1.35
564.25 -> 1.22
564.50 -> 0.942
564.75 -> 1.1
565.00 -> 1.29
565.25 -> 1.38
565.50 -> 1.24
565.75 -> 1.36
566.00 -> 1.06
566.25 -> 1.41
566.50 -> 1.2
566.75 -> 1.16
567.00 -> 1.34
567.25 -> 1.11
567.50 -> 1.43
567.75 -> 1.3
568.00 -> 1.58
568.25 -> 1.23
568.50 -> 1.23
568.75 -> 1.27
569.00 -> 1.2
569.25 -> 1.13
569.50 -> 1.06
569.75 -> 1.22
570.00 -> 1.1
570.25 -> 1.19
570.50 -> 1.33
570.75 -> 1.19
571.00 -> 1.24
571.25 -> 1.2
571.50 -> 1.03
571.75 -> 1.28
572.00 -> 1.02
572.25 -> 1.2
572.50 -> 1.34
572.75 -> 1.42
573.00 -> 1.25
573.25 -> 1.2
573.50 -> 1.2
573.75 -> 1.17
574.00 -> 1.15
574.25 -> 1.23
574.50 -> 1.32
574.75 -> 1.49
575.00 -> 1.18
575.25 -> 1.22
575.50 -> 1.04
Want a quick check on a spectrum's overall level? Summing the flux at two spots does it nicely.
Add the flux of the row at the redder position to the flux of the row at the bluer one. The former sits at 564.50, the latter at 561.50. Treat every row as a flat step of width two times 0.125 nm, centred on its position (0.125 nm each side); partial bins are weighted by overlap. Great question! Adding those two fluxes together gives 2.12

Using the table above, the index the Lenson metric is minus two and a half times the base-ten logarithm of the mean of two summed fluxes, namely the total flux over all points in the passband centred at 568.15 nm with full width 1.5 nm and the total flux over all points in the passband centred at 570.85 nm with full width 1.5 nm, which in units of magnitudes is -2.20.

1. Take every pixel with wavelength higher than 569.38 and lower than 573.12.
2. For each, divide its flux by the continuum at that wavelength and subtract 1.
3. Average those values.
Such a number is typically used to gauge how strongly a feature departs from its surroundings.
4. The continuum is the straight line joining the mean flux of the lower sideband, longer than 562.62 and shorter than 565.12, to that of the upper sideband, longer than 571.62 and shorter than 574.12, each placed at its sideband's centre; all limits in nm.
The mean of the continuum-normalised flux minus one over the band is -0.013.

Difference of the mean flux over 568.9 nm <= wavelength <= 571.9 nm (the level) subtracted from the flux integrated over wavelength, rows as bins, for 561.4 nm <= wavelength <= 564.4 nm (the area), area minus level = 2.46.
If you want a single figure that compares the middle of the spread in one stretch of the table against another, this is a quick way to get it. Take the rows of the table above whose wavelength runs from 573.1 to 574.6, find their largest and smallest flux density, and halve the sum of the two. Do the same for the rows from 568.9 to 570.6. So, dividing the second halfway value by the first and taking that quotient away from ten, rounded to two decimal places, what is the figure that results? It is 9.03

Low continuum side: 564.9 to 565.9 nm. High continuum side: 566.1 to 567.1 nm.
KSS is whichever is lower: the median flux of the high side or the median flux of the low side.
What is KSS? 1.27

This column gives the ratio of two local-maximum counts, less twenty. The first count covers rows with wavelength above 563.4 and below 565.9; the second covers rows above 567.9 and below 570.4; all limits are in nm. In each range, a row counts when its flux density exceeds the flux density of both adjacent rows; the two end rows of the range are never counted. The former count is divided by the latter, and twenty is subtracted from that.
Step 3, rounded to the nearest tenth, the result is -19.0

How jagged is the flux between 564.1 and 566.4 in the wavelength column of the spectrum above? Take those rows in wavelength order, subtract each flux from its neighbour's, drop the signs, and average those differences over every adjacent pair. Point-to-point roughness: 0.20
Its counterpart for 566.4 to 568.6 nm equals 0.19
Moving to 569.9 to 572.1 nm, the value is 0.14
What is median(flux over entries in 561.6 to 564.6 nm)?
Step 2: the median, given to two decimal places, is 1.22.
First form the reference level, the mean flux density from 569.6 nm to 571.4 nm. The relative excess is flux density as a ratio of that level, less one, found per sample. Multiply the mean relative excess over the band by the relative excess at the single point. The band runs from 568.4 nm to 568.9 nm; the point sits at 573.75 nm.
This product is -0.0011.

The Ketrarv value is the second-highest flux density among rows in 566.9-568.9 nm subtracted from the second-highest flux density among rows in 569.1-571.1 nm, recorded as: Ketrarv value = -0.19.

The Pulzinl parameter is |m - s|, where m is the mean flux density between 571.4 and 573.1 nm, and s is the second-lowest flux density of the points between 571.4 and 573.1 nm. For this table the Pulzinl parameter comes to 0.19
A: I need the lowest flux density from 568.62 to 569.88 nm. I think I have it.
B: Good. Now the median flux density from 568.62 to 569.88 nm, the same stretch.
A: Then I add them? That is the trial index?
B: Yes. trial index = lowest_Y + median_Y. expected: 2.26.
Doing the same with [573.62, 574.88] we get 2.38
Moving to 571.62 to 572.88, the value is 2.30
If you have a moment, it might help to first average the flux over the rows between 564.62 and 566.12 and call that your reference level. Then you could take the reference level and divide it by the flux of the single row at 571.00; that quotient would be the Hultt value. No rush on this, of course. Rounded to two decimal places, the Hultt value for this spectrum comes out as 1.00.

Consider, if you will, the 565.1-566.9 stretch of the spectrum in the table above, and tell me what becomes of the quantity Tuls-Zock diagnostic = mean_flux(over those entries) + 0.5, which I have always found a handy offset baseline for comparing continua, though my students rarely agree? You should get 1.76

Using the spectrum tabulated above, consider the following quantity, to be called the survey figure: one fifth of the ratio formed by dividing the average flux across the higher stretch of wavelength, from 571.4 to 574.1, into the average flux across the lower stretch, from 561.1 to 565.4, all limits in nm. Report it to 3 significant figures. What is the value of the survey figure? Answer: 0.199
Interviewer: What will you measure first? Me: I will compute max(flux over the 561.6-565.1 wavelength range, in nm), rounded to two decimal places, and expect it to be 1.36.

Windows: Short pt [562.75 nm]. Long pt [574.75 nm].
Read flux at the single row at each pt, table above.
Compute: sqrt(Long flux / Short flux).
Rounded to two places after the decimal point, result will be 1.15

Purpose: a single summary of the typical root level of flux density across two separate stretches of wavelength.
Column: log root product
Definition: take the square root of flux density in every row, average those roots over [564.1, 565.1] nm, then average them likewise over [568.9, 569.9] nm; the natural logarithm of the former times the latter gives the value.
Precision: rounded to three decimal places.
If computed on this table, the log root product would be 0.133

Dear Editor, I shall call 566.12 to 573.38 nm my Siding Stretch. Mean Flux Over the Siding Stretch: 1.24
